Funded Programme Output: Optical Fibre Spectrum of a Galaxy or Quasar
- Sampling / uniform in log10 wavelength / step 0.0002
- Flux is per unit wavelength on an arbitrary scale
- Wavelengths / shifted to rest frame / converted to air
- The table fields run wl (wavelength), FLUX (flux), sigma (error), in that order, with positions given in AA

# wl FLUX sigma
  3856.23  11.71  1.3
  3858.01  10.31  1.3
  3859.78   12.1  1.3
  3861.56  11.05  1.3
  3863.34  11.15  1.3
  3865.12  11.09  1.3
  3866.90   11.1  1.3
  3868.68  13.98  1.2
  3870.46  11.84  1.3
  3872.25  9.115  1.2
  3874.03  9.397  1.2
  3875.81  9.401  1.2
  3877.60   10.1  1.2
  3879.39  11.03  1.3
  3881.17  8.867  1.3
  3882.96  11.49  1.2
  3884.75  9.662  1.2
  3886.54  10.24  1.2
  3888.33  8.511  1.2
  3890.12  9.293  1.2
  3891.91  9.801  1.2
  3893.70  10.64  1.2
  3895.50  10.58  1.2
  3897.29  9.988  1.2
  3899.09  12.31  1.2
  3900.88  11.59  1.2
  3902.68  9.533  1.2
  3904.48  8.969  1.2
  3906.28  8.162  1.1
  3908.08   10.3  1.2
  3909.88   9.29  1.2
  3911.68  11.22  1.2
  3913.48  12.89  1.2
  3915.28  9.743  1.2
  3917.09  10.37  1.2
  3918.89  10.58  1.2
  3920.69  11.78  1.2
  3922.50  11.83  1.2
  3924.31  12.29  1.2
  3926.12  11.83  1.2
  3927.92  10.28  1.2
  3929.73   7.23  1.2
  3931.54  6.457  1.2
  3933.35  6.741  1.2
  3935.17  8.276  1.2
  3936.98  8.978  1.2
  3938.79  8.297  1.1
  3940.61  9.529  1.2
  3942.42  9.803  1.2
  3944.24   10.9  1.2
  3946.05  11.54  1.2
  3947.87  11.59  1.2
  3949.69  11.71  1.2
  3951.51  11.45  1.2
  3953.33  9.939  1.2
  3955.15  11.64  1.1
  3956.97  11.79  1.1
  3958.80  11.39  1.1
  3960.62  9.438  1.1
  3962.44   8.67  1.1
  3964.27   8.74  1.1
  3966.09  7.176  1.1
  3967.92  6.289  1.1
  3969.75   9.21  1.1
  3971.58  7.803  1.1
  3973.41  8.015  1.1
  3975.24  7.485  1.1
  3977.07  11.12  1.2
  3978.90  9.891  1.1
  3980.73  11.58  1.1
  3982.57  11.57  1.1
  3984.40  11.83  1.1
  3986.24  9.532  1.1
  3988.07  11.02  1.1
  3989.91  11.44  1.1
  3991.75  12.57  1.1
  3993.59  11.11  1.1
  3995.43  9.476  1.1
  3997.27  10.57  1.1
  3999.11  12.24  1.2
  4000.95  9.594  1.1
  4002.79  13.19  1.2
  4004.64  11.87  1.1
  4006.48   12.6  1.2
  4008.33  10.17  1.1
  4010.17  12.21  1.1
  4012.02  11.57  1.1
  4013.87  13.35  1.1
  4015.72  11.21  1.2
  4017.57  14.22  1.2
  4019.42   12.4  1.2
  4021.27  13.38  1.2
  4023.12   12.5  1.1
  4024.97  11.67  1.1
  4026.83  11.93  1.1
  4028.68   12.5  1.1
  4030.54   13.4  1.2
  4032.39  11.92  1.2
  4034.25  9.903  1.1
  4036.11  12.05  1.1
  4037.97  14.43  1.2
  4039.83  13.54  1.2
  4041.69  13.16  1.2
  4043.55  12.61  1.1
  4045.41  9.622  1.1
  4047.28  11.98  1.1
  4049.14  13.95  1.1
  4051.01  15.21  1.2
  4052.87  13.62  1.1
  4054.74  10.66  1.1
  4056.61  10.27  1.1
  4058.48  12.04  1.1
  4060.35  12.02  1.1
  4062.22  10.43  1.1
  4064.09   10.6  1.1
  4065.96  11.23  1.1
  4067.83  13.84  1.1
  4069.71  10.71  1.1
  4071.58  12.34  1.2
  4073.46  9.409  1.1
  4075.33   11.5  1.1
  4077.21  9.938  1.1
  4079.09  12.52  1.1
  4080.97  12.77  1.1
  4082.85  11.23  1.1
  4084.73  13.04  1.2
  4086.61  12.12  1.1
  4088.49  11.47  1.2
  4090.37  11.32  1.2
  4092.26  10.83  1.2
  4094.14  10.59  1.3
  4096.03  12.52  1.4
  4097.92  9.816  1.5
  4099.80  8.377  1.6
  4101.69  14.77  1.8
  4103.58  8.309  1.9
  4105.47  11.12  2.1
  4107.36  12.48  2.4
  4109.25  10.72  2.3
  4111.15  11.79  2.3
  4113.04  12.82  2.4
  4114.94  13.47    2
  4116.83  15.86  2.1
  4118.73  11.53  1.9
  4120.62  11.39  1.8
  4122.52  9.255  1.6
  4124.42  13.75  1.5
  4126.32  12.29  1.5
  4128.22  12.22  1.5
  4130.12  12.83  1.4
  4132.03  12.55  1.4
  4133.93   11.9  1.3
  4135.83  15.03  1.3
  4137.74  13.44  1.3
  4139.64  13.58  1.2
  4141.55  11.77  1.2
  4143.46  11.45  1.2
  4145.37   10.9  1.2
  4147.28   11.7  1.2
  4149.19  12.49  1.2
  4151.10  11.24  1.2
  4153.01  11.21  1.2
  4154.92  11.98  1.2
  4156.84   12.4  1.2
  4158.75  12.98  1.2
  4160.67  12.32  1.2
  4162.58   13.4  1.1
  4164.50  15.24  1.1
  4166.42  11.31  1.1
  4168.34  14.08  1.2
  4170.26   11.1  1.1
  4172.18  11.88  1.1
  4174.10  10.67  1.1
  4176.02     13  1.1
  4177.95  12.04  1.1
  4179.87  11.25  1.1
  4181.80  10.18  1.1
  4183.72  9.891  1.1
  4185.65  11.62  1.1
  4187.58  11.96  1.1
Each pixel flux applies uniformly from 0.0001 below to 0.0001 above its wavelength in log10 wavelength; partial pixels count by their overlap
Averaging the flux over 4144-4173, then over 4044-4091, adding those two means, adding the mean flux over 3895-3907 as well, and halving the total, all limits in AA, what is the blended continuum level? 17.1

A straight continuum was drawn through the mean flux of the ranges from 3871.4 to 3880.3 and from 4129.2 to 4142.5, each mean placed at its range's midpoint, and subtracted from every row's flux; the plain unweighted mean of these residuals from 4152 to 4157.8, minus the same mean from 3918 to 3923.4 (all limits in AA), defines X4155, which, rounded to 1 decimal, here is -2.4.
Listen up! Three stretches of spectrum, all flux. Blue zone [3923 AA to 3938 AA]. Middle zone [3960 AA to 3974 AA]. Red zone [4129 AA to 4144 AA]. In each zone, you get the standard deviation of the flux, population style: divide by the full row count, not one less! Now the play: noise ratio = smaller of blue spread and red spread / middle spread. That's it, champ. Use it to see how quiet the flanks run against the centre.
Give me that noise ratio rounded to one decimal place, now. 1.1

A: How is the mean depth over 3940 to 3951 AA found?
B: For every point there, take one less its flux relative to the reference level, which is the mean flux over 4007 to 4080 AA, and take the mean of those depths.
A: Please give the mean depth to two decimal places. 0.10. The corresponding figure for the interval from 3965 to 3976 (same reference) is 0.36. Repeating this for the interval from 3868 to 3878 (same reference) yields 0.12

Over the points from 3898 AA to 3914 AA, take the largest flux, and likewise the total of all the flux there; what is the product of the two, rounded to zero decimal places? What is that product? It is 1215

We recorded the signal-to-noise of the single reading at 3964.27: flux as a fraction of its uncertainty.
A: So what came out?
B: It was 7.9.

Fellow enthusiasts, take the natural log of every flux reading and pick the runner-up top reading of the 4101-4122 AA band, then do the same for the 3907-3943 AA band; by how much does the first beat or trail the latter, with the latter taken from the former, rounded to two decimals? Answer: 0.18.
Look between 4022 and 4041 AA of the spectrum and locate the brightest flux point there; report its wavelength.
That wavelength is 4037.97 AA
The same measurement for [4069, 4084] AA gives 4080.97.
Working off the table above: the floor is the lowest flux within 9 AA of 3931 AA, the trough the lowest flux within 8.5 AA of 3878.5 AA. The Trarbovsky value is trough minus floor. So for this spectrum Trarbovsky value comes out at 2.4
